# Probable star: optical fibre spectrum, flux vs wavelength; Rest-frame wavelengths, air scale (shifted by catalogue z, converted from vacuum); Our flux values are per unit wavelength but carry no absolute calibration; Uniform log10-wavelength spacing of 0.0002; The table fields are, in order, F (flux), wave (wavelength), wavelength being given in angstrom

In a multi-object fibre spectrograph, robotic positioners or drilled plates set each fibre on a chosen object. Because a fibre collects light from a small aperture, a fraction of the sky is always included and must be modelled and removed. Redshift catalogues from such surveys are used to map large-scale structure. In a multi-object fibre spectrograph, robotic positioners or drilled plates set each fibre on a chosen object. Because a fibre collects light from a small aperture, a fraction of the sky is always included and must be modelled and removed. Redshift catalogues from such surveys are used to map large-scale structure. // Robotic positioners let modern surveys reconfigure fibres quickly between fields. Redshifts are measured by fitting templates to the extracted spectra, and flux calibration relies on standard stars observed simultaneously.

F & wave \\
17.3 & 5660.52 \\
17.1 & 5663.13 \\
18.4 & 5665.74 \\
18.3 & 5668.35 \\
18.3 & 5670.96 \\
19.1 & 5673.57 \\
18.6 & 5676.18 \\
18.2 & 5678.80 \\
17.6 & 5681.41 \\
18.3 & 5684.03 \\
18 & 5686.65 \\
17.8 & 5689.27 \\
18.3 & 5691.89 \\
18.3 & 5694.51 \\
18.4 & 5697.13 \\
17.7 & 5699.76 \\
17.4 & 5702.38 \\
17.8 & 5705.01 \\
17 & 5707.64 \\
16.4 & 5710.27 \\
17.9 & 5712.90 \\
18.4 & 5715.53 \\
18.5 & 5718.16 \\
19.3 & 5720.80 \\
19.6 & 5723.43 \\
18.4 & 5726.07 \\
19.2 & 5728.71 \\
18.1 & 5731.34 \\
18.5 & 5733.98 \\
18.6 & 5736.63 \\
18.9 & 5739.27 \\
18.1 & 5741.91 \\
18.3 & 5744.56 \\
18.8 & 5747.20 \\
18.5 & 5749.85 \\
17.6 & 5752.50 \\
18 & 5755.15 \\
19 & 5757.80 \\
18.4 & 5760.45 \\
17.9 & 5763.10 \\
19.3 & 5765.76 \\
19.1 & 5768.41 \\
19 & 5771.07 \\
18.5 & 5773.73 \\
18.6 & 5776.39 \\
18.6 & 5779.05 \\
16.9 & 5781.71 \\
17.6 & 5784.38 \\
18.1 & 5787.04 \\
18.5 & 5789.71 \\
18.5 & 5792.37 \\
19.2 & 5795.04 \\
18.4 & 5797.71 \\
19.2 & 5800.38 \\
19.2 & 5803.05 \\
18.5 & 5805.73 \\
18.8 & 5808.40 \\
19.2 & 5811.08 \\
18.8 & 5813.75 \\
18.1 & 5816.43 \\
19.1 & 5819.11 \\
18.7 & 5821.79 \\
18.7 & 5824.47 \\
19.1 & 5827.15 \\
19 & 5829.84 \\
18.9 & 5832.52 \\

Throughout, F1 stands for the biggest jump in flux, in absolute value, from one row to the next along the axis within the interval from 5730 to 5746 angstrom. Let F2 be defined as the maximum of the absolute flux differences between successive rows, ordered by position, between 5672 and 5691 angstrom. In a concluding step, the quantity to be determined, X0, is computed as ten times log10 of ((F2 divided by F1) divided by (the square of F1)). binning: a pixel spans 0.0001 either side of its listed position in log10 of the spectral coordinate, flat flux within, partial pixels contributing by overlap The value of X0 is 1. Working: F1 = 0.8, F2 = 0.7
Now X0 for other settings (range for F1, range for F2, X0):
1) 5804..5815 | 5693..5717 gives 14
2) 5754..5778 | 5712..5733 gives -4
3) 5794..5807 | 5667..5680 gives 2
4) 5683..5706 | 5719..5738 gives 5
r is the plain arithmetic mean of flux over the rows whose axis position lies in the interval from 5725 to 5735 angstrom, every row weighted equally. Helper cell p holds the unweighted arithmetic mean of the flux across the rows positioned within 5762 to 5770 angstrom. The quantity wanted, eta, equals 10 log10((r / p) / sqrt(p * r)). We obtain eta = -12.8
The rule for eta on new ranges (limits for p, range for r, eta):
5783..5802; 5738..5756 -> -12.7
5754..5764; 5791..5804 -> -12.6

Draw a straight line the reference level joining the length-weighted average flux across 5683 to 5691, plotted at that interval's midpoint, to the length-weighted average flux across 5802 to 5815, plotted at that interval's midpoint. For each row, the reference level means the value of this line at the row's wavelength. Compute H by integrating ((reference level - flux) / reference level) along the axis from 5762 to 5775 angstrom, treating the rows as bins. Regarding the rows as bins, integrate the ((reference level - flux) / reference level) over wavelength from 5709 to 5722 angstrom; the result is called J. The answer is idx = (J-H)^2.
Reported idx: 0.05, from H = -0.12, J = 0.10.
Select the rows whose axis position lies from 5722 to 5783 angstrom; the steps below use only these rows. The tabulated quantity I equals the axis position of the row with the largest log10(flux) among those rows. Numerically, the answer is 5723.43 angstrom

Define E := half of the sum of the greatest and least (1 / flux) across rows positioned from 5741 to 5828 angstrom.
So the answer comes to 0.0555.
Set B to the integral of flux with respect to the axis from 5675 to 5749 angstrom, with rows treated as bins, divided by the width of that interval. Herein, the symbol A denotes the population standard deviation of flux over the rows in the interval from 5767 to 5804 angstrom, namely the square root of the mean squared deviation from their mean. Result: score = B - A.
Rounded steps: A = 0.63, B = 18.2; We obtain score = 17.6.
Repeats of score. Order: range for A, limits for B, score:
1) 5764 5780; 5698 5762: 18.0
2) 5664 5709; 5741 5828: 18.1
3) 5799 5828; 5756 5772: 18.4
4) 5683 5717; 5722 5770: 18.0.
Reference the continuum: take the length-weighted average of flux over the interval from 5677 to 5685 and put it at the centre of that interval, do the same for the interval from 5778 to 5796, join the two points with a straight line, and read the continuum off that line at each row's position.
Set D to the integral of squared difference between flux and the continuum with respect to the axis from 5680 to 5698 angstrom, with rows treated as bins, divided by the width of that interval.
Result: 0.1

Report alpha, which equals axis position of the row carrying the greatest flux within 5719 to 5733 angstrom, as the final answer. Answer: 5723.43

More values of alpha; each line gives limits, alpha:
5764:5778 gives 5765.76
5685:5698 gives 5697.13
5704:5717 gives 5715.53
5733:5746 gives 5739.27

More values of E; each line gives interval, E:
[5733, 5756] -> 0.0549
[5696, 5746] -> 0.0560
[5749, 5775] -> 0.0543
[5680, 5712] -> 0.0577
